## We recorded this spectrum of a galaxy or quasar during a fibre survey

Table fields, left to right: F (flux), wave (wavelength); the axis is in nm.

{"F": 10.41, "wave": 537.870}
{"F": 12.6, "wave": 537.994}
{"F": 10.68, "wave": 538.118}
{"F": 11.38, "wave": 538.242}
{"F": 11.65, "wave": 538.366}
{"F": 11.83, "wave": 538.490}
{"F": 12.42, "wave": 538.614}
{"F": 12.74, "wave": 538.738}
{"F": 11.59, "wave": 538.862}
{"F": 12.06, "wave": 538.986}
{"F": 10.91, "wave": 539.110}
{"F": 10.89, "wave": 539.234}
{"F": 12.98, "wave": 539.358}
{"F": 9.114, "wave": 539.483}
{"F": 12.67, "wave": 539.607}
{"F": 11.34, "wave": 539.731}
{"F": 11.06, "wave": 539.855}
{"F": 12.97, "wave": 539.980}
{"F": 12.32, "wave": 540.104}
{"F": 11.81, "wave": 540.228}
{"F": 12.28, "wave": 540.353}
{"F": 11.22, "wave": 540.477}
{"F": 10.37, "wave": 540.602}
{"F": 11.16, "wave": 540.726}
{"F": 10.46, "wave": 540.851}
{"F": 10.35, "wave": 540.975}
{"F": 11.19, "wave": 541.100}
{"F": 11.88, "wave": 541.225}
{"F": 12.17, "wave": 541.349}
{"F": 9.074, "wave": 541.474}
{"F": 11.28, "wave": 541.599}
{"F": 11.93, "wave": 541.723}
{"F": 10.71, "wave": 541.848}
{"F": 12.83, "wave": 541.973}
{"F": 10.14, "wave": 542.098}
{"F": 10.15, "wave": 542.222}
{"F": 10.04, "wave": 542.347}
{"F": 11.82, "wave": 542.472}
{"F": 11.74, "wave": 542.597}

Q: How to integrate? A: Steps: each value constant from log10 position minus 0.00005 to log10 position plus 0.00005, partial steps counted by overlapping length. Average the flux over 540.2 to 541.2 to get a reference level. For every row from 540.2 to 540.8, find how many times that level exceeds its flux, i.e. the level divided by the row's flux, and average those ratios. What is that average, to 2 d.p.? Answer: 0.98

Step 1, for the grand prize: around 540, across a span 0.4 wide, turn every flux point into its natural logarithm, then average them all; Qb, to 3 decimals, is 2.492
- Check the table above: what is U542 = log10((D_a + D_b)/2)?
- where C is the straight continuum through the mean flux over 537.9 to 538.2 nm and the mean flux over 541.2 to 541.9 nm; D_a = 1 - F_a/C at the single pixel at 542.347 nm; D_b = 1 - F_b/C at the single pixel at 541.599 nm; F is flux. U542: -1.4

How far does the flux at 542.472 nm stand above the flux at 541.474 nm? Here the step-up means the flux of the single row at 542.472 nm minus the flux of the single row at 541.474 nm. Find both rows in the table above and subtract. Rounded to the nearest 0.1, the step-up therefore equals 2.7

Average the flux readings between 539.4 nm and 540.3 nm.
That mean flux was 11.6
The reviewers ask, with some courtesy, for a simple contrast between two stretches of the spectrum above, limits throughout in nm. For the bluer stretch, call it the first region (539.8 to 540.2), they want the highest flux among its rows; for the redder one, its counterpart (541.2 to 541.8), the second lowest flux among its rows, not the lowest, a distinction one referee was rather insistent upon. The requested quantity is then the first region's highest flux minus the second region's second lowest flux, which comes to 1.69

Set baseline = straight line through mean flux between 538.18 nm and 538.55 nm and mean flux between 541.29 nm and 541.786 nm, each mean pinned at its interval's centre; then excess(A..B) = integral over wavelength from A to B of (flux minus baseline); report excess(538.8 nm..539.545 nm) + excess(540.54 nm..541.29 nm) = -0.4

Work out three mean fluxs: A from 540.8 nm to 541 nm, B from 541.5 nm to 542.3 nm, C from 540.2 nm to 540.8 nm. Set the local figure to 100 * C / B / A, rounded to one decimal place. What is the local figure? 9.8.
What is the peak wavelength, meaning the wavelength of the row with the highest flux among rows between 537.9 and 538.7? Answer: 537.994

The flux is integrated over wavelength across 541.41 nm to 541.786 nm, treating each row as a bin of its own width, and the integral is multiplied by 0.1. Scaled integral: 0.40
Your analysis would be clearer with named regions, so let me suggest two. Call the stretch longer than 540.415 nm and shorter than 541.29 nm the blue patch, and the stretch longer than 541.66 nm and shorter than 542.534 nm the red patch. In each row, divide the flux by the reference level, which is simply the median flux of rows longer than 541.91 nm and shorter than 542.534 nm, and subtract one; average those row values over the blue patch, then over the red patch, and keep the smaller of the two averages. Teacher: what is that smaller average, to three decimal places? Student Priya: 0.079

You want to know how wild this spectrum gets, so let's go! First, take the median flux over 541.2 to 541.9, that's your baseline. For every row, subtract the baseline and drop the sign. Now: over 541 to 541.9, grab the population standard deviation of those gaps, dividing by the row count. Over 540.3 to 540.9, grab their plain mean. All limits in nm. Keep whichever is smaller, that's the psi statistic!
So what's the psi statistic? 0.74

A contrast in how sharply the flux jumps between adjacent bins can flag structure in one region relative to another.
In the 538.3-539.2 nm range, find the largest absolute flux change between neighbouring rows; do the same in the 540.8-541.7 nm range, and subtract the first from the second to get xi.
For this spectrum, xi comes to 1.9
